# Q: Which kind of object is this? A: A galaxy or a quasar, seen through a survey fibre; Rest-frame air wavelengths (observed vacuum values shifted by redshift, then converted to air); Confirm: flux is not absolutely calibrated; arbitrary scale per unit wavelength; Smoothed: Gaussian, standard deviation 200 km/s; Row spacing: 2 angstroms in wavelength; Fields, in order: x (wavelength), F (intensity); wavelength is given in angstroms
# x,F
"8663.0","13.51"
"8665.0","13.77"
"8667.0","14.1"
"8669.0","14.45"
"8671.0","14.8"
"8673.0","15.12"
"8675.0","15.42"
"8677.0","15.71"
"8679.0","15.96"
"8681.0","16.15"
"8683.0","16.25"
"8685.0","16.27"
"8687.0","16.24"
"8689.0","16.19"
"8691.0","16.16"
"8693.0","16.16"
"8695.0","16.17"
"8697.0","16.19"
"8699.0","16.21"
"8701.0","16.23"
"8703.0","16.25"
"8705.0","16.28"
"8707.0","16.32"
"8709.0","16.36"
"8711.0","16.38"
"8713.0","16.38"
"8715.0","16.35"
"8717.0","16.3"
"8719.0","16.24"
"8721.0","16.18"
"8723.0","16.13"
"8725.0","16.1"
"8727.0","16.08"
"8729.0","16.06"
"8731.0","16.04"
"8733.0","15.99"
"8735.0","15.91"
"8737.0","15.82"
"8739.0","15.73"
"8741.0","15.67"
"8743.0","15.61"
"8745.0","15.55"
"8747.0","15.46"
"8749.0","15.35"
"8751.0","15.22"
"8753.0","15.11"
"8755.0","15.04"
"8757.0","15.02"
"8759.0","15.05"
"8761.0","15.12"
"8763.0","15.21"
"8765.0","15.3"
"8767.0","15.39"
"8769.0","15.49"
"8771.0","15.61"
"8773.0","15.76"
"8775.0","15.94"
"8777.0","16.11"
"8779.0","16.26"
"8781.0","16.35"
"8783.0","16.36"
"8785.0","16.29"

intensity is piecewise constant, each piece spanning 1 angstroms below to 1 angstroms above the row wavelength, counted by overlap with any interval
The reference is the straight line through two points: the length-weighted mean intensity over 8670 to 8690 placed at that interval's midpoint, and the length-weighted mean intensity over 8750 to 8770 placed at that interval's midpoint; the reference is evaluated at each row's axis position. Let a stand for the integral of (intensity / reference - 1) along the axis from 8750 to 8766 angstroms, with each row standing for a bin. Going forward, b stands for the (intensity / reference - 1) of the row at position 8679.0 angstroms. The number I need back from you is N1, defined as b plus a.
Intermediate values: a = -0.08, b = 0.009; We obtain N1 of -0.07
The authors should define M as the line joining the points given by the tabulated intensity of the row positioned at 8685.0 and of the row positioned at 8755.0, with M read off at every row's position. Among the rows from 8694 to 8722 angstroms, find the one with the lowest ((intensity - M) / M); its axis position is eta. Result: 8695.0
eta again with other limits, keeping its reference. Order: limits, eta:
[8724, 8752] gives 8751.0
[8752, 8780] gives 8755.0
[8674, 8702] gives 8675.0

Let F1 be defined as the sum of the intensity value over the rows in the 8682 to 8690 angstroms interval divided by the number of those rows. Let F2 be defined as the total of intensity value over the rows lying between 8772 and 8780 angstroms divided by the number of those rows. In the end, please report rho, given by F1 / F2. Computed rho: 1.01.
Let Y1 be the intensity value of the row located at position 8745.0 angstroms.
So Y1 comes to 15.55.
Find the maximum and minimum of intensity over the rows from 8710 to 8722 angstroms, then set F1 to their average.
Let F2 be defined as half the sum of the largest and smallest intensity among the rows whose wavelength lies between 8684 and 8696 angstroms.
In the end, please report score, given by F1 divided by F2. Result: 1.00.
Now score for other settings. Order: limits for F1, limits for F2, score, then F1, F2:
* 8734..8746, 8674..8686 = 0.99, 15.7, 15.8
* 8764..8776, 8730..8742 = 0.99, 15.6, 15.9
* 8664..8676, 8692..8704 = 0.90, 14.6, 16.2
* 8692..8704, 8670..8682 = 1.05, 16.2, 15.5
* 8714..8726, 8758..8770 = 1.06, 16.2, 15.3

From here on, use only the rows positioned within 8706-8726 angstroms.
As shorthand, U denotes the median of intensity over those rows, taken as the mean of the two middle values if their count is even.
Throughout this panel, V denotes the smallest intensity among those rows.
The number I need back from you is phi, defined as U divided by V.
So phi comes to 1.01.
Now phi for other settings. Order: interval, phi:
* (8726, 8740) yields 1.02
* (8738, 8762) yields 1.02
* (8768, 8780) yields 1.02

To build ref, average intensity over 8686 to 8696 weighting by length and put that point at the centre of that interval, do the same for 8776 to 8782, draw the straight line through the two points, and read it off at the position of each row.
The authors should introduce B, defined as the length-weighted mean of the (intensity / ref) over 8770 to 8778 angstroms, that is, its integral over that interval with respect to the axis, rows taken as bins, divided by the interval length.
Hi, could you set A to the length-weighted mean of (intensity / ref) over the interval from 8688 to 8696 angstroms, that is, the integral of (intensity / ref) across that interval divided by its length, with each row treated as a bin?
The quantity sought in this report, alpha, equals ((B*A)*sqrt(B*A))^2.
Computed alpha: 0.929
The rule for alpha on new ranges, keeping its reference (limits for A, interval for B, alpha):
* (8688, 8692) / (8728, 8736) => 0.960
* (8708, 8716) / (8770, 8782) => 0.988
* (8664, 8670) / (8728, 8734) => 0.642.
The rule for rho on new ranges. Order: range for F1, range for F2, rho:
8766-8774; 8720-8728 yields 0.97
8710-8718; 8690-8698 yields 1.01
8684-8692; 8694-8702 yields 1.00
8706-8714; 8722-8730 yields 1.02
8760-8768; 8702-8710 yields 0.94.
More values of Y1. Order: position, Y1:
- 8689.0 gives 16.19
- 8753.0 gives 15.11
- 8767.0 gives 15.39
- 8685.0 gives 16.27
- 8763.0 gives 15.21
